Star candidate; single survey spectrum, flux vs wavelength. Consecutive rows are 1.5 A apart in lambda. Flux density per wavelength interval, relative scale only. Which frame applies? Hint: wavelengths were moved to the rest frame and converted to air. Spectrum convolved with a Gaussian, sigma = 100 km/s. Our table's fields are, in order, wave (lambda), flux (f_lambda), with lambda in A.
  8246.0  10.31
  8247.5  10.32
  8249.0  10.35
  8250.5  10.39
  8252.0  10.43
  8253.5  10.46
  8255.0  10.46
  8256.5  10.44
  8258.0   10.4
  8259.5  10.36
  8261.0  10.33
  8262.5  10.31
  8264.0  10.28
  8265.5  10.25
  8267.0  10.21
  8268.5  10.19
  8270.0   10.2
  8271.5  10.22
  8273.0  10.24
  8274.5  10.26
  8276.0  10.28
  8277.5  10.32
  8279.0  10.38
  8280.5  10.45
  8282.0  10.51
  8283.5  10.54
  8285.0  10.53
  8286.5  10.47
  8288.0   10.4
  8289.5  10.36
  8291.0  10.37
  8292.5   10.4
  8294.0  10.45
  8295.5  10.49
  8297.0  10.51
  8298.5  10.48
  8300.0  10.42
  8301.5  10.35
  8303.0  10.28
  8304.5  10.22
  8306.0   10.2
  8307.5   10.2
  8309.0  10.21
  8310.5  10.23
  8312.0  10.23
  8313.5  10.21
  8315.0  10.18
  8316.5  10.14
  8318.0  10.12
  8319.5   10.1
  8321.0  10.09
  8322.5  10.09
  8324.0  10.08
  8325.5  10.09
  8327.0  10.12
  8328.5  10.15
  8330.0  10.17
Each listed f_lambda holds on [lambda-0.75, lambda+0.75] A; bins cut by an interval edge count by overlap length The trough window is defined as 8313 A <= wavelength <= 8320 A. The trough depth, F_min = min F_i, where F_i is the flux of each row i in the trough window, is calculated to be 10.1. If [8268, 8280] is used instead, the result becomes 10.19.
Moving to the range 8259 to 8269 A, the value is 10.19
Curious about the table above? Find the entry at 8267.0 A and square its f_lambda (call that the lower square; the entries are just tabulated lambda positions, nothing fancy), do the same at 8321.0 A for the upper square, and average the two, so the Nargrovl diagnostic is 103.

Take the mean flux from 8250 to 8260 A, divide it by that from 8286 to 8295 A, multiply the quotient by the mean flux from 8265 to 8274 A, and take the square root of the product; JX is 3.20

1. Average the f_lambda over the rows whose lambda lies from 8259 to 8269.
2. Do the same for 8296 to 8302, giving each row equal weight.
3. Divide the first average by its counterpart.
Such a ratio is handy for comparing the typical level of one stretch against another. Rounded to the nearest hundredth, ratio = 0.98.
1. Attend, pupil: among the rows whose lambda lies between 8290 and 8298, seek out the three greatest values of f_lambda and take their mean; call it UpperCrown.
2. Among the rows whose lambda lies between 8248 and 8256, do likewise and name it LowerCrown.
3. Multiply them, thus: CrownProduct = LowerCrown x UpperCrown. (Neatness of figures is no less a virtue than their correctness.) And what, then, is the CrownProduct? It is 109.6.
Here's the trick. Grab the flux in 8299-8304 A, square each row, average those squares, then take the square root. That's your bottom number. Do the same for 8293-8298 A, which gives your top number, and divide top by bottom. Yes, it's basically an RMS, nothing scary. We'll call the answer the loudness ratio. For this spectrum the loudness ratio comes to 1.01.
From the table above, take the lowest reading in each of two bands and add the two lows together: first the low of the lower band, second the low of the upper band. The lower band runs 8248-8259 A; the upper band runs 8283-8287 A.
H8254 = 20.8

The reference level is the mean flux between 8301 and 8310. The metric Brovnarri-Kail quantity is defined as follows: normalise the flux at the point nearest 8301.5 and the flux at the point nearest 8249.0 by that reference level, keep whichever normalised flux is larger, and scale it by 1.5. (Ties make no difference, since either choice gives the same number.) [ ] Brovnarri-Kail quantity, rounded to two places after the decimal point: 1.52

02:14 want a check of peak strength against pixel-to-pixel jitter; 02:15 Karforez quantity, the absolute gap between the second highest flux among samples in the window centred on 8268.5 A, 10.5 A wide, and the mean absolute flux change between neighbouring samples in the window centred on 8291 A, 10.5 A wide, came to 10.2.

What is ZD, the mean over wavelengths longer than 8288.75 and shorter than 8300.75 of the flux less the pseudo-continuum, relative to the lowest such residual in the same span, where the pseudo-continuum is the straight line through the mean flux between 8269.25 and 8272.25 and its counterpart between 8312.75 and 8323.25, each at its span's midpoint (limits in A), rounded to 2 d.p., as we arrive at 1.46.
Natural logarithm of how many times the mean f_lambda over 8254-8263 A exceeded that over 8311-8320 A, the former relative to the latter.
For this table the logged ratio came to 0.021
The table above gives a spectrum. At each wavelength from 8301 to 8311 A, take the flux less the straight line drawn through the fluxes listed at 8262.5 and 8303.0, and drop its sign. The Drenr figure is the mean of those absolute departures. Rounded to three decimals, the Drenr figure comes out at 0.056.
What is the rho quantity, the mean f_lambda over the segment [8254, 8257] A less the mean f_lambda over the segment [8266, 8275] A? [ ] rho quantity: 0.23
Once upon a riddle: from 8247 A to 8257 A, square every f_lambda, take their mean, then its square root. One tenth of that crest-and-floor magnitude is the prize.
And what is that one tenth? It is 1.04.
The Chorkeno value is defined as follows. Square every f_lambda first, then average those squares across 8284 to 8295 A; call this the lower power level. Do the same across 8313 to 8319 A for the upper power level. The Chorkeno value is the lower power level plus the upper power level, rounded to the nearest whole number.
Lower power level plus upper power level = 212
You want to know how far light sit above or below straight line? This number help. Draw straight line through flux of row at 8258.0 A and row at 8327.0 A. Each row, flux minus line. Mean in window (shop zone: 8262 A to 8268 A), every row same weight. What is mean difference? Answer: -0.11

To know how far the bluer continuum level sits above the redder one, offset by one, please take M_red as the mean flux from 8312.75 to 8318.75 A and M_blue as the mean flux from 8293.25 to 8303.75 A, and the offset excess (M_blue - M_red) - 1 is -0.74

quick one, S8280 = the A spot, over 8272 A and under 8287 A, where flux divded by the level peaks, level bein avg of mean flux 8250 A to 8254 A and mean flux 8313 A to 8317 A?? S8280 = 8283.5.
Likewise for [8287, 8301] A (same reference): 8297.0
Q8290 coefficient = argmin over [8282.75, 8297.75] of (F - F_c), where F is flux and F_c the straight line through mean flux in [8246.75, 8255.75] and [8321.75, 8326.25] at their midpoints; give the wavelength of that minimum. 8289.5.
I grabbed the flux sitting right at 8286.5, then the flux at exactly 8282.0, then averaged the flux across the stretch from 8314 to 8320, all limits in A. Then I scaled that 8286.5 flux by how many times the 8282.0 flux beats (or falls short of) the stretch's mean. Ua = 10.9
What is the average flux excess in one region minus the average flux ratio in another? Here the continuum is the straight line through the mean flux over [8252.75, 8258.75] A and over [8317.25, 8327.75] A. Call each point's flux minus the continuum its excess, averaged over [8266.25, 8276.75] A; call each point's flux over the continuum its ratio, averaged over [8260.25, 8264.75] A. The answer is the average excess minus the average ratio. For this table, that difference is -1.12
